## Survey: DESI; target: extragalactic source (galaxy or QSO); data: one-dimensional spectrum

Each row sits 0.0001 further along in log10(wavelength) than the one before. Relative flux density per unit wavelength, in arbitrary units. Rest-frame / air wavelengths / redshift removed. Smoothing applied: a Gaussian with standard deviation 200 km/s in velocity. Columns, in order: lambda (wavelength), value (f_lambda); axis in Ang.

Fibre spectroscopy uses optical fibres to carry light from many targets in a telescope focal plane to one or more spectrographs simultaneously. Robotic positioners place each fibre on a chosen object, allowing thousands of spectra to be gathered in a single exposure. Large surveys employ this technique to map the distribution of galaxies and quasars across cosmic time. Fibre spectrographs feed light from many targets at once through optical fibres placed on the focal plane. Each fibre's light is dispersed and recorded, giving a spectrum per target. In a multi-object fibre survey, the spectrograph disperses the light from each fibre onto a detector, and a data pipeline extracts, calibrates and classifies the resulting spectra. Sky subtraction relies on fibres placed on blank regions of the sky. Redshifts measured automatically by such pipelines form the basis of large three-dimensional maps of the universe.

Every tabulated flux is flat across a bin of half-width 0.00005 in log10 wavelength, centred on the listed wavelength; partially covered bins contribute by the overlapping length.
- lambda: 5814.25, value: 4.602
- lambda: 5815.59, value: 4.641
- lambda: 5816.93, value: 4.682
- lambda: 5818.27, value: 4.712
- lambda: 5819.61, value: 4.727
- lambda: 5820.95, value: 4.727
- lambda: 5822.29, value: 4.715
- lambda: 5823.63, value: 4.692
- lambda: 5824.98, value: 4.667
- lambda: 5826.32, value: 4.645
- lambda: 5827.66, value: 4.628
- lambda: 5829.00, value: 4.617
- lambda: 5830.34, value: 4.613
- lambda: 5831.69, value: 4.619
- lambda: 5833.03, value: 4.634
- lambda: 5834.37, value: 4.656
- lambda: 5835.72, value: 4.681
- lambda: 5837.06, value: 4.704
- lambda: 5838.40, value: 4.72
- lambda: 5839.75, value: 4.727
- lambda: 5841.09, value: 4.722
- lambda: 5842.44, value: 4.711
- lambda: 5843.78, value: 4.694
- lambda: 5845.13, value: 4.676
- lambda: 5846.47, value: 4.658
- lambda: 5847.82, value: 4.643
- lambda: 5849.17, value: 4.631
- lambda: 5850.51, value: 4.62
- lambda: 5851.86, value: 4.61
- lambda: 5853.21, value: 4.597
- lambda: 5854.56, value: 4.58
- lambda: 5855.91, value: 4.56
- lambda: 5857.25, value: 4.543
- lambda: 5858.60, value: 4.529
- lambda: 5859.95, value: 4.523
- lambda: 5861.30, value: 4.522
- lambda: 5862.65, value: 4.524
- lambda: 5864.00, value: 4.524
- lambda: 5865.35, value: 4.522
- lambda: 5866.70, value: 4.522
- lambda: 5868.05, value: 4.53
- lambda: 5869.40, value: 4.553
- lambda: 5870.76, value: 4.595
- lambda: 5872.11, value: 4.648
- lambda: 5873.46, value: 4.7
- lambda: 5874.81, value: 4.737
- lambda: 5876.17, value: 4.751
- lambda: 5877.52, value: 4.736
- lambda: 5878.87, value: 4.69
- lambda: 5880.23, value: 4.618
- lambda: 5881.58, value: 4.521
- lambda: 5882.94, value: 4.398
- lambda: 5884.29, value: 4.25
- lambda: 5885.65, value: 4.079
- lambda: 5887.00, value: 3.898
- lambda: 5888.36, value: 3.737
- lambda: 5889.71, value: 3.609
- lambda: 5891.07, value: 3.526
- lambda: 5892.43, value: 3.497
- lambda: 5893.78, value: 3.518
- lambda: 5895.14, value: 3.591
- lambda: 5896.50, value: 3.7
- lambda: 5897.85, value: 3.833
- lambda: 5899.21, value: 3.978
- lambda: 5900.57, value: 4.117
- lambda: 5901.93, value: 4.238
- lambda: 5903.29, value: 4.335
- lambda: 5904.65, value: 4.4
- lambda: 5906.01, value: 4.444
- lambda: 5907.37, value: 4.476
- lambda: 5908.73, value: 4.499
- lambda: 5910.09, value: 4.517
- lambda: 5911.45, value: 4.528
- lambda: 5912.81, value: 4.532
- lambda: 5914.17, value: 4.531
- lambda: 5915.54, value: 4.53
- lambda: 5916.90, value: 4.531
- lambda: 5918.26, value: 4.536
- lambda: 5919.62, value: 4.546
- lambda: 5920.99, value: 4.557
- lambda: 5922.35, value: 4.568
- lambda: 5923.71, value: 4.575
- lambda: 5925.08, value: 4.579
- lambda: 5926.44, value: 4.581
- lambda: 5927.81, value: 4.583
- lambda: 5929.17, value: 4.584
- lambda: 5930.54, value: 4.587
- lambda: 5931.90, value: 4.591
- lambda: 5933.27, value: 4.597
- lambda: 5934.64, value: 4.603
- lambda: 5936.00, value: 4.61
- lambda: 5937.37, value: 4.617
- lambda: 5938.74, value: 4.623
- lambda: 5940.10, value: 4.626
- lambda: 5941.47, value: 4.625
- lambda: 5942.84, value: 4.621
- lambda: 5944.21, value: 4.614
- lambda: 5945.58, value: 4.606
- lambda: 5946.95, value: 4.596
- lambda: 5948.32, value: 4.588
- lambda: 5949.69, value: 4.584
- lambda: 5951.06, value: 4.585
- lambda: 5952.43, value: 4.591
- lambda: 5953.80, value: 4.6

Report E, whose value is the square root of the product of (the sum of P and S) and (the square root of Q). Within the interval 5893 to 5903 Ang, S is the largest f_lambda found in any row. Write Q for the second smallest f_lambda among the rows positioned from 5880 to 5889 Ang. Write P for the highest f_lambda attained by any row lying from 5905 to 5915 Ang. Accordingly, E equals 4.16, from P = 4.532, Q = 3.898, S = 4.238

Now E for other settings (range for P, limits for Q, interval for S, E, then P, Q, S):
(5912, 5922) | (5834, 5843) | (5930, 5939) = 4.46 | 4.557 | 4.681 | 4.623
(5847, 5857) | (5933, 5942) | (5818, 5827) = 4.48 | 4.643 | 4.603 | 4.727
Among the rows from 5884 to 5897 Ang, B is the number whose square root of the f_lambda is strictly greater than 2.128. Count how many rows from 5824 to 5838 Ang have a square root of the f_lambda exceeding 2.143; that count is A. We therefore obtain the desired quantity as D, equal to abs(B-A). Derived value 10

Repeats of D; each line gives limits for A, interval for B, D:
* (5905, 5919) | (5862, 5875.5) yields 6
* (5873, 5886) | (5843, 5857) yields 4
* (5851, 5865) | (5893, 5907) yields 2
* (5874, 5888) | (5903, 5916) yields 2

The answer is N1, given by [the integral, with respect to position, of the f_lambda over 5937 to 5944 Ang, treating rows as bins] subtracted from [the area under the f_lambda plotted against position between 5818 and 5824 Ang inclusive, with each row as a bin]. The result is -4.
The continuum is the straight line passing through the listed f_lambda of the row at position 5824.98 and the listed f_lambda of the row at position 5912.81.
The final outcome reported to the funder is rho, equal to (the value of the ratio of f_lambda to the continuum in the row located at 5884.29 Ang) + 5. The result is 5.93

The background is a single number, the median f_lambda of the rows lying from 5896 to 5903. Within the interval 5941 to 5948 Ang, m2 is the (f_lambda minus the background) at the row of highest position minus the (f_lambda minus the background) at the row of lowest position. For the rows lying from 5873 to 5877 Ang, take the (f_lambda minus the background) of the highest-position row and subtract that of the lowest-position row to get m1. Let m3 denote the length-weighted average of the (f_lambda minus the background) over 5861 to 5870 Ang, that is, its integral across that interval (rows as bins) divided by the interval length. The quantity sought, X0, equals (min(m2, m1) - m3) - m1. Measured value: -0.63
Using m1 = 0.051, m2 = -0.03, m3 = 0.55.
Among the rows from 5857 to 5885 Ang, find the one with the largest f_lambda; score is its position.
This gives 5876.17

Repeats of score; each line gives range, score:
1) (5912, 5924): 5923.71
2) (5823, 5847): 5839.75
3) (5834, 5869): 5839.75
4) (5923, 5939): 5938.74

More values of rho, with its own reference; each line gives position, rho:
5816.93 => 6.00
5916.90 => 6.00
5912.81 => 6.00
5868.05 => 5.98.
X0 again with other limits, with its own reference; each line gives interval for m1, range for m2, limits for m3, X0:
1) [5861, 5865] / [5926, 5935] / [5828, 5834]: -0.65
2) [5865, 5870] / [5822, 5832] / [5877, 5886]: -0.63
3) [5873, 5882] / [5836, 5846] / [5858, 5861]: -0.55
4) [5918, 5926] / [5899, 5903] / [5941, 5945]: -0.64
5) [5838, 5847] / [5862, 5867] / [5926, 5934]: -0.61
